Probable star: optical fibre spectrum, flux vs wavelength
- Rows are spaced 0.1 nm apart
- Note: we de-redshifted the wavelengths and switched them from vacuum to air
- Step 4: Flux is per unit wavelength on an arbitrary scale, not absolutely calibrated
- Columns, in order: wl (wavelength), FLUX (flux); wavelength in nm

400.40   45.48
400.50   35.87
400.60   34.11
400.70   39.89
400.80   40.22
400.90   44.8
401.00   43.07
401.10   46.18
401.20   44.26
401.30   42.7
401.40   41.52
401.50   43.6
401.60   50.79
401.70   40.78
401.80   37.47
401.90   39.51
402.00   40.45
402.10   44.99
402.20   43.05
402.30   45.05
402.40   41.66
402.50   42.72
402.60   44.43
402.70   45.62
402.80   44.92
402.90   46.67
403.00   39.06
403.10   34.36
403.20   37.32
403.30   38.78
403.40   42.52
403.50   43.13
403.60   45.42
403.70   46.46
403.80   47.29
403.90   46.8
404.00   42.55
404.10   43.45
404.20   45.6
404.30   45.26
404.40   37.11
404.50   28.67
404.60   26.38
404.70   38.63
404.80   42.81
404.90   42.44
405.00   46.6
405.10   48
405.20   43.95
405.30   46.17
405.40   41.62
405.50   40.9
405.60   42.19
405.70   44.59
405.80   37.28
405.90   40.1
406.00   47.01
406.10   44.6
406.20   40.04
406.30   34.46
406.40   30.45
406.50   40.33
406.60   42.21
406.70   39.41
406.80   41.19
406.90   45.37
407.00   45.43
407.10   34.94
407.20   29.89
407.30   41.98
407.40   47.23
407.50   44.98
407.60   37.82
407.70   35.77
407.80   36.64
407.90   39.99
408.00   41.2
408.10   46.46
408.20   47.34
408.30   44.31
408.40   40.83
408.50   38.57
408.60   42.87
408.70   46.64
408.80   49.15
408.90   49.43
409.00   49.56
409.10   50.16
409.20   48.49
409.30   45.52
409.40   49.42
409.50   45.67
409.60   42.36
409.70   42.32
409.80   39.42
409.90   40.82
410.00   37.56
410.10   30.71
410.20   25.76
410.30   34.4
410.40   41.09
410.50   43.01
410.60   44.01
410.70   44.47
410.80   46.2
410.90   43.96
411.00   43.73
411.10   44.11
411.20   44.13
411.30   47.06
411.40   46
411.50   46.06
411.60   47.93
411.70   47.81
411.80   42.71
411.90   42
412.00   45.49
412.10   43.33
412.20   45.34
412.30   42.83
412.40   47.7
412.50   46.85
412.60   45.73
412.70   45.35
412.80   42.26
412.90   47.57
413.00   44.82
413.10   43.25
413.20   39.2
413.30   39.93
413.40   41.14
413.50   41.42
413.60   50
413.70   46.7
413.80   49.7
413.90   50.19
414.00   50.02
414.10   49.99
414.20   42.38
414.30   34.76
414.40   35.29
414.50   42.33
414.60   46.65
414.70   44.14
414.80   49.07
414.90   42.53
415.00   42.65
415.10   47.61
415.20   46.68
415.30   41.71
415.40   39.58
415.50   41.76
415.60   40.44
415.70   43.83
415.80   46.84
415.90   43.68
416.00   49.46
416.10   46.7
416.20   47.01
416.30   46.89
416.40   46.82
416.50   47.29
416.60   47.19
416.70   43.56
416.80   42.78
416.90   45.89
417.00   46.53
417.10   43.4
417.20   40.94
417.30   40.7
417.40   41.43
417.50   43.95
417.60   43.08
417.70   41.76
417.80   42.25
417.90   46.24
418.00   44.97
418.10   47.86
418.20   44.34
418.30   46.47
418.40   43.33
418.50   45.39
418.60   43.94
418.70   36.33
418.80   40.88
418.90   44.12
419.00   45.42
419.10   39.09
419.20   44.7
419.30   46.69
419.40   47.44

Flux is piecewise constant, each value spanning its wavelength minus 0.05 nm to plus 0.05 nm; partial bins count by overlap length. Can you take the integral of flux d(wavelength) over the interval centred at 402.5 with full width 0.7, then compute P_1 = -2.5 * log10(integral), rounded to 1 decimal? -3.7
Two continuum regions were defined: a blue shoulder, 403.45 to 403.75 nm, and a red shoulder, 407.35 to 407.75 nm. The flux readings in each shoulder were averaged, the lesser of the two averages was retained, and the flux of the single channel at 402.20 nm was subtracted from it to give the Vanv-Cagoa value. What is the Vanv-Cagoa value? -1.6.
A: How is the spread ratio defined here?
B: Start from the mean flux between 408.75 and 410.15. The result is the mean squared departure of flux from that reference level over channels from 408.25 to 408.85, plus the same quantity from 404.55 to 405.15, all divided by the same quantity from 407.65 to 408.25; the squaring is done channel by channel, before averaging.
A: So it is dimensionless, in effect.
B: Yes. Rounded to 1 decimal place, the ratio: 2.6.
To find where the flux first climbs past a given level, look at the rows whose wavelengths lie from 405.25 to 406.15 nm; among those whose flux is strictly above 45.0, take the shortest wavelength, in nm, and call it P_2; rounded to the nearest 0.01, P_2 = 405.30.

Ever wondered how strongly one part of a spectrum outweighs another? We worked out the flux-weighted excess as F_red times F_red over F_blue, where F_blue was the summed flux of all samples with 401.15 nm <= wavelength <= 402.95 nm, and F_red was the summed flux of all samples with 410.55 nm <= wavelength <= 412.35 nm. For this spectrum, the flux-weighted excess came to 835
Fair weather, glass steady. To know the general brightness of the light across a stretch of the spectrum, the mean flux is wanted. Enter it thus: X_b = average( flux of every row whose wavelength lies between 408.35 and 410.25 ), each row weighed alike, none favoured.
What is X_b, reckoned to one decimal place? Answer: 42.9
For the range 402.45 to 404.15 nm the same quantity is 43.0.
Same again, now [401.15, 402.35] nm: 42.8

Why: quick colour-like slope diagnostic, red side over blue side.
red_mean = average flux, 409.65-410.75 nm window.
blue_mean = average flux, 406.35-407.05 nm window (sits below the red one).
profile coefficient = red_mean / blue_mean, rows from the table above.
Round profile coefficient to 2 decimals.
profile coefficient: 0.95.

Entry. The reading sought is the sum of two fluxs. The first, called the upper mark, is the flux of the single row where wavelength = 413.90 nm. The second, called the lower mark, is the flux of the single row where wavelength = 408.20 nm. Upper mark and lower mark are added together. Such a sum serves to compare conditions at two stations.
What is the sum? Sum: 98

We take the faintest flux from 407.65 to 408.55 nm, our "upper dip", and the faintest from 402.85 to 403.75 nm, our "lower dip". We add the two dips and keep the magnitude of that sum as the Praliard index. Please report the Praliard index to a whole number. 70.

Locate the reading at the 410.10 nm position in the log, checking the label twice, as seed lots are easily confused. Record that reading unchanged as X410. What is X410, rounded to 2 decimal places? 30.71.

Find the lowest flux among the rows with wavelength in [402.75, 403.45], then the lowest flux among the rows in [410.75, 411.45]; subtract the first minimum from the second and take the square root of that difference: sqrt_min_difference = 3.1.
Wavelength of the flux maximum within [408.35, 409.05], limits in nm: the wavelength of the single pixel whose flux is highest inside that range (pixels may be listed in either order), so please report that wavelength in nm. 409.00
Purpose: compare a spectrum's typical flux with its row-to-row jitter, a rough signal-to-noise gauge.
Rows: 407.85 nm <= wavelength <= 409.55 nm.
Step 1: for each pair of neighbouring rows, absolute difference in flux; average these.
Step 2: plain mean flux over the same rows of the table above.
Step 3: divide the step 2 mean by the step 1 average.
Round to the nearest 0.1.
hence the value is 18.2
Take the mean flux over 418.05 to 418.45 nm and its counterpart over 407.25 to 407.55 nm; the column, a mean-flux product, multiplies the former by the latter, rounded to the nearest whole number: 2035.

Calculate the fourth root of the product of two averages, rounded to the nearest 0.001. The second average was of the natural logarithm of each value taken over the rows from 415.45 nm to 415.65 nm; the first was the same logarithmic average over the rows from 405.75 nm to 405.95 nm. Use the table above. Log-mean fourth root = 1.920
